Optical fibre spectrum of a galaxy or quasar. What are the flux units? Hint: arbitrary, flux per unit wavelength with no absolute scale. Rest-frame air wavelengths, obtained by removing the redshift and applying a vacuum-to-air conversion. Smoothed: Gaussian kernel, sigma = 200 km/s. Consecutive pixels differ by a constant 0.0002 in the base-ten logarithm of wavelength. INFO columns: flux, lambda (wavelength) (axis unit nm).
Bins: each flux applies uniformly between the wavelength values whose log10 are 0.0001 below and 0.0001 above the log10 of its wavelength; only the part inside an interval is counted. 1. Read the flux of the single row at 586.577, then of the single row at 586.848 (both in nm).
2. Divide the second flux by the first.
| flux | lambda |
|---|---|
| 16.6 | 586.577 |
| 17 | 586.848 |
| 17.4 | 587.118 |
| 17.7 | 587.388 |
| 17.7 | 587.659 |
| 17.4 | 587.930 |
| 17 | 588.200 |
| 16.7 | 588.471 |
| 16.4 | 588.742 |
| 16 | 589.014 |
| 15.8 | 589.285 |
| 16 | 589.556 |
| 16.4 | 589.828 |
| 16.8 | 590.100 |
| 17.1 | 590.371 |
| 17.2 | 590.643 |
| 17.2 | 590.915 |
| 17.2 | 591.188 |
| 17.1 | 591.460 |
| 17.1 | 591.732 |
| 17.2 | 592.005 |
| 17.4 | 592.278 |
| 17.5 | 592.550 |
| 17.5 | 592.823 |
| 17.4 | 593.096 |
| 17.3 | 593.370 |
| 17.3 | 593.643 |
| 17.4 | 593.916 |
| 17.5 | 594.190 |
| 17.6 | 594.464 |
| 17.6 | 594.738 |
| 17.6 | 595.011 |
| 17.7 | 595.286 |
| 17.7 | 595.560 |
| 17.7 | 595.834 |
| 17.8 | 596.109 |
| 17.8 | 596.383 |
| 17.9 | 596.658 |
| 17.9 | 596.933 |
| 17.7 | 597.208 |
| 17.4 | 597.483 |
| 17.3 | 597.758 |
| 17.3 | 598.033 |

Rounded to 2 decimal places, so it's 1.02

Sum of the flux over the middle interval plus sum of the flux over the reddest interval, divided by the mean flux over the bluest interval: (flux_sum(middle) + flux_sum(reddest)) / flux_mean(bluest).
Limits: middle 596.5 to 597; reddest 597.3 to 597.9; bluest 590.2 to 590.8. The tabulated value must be 4.11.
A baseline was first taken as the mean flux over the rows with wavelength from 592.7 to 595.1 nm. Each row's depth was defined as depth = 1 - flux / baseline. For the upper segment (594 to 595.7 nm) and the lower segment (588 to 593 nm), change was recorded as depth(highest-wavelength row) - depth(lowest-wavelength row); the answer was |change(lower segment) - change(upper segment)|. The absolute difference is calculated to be 0.017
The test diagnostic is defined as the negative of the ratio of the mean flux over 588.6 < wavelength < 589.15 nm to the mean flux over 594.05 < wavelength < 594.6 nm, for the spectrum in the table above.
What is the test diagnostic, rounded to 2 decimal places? -0.92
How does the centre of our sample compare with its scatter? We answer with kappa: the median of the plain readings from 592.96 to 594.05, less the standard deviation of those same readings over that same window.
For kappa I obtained 17.3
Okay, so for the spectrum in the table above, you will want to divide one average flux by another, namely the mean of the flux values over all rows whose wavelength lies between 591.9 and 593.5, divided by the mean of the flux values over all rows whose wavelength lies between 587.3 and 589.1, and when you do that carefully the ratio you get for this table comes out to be 1.02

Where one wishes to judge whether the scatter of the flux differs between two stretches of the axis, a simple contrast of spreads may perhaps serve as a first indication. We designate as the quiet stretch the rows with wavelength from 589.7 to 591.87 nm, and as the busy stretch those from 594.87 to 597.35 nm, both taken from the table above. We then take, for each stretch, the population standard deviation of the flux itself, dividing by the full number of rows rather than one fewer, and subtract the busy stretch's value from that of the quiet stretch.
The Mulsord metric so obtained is 0.17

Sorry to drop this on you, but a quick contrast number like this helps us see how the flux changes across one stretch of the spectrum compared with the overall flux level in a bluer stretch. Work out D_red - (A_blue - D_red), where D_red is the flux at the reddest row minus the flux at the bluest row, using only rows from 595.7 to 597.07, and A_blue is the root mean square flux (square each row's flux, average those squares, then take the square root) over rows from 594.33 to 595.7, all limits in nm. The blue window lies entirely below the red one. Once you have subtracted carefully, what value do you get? -17.24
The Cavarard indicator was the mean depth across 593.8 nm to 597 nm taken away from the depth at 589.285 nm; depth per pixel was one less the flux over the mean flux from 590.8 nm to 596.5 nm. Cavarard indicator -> 0.11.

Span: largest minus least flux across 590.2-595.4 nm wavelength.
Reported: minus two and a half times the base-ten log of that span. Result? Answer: 0.6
